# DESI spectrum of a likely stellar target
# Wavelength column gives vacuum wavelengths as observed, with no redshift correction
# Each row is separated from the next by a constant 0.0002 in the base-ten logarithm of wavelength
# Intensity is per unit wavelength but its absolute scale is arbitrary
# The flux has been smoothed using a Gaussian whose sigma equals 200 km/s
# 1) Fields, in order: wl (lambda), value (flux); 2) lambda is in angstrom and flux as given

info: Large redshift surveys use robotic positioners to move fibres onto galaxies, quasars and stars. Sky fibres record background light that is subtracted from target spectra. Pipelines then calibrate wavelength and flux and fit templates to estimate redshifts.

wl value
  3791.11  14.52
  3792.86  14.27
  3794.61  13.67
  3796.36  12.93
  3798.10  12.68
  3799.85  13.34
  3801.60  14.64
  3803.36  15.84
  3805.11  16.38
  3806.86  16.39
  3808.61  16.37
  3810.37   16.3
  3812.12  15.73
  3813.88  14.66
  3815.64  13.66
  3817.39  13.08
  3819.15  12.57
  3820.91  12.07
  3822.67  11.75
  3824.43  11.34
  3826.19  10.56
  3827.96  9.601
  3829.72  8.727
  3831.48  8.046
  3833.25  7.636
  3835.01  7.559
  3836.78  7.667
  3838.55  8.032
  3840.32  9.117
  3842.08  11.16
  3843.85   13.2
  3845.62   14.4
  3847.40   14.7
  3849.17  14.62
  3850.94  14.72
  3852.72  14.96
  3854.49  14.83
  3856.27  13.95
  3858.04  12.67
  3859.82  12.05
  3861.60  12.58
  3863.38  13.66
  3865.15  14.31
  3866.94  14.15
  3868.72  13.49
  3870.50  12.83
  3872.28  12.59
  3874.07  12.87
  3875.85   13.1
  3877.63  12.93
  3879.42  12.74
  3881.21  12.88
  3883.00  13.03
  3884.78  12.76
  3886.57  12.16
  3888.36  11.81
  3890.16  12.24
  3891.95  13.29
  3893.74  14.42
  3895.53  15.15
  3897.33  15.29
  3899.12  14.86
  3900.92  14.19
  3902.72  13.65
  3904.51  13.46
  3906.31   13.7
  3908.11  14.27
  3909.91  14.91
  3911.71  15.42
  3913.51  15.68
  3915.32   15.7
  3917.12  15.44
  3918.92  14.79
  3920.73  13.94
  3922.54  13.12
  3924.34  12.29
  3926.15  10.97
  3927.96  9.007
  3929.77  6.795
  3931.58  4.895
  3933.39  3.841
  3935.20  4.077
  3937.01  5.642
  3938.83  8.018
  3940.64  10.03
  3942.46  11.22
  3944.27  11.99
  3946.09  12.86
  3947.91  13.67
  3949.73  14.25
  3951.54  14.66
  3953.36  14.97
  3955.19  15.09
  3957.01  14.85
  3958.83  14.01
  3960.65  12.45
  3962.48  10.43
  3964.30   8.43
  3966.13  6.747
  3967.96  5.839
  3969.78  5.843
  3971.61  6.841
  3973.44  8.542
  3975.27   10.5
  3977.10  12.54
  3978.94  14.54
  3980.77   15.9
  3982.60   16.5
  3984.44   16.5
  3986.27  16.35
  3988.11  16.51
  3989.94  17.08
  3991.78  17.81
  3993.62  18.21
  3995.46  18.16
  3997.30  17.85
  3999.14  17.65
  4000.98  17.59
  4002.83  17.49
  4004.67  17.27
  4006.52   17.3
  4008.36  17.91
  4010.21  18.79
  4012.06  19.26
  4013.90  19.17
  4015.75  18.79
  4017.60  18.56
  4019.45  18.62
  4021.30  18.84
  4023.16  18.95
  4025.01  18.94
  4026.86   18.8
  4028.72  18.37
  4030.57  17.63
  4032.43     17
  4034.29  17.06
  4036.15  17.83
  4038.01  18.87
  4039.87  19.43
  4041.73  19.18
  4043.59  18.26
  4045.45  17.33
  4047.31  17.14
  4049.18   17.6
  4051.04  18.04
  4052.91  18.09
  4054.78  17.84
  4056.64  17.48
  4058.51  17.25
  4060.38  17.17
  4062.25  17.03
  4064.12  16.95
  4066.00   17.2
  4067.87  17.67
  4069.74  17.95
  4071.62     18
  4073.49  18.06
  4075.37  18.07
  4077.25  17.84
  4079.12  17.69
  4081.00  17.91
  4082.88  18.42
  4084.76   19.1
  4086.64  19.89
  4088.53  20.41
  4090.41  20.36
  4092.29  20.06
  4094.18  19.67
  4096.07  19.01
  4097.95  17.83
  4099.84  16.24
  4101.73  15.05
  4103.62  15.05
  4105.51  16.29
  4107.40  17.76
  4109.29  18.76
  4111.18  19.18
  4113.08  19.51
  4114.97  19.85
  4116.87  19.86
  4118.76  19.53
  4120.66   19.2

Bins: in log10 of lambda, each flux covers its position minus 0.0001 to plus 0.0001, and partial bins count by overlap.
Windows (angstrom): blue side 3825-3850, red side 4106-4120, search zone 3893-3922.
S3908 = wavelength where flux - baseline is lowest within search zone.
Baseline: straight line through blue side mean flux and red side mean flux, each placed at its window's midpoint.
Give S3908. 3920.73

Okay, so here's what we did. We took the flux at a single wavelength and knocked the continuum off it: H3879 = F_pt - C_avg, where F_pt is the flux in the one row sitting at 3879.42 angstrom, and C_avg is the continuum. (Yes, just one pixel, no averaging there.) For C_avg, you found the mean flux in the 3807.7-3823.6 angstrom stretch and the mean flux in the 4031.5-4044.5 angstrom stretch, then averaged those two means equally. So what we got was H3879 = -3.4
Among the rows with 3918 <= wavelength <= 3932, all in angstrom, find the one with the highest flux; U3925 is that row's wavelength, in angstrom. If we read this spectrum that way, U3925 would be 3918.92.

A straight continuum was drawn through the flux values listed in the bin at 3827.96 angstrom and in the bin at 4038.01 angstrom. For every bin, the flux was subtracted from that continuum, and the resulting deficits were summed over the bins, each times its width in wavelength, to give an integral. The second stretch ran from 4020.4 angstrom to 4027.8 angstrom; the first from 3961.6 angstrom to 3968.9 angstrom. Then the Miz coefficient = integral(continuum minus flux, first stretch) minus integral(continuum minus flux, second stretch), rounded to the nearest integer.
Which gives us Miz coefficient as 62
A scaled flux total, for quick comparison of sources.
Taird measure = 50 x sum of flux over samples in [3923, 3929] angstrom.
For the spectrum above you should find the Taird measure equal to 1613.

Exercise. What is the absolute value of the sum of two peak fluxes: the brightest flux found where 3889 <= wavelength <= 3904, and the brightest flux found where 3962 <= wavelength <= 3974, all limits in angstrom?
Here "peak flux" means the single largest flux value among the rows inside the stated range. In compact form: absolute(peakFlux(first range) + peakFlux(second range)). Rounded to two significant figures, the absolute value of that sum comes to 26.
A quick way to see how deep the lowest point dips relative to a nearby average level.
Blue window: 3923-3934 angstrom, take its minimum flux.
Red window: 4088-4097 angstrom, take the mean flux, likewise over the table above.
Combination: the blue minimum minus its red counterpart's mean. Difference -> -16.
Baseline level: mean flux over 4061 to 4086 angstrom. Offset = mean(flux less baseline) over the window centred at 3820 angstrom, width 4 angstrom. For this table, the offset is -5.5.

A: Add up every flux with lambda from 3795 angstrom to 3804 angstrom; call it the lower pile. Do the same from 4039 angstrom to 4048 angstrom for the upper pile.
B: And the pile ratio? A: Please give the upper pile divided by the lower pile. 1.32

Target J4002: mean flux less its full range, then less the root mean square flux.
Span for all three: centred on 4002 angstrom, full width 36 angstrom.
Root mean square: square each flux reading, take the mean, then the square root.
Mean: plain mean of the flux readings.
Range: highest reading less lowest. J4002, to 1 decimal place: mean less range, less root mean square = -2.9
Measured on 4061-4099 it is -3.5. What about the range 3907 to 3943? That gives -12.6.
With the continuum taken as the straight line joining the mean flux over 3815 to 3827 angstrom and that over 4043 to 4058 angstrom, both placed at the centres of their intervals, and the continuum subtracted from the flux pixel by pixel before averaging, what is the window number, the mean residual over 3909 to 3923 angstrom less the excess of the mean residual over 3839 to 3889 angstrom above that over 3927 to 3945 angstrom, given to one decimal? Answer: -6.9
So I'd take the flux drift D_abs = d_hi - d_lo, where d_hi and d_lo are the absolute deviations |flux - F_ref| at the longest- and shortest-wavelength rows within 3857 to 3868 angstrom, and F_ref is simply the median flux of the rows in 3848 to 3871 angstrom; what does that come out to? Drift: -1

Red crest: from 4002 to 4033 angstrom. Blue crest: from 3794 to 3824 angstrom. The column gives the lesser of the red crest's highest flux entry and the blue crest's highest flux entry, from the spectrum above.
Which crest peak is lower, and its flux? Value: 16.4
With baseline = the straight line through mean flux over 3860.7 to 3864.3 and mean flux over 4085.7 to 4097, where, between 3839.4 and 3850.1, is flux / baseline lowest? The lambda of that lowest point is 3840.32 angstrom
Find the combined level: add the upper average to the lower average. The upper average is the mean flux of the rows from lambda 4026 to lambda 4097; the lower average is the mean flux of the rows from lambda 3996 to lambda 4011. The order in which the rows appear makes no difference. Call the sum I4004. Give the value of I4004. 35.9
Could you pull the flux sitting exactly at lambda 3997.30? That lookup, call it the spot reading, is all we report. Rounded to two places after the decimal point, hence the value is 17.85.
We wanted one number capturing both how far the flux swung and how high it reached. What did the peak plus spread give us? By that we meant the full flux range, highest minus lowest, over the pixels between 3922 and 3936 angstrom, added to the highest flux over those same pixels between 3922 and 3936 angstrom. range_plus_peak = 22.4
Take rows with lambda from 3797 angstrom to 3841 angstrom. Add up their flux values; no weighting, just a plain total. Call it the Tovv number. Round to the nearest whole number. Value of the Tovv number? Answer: 304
